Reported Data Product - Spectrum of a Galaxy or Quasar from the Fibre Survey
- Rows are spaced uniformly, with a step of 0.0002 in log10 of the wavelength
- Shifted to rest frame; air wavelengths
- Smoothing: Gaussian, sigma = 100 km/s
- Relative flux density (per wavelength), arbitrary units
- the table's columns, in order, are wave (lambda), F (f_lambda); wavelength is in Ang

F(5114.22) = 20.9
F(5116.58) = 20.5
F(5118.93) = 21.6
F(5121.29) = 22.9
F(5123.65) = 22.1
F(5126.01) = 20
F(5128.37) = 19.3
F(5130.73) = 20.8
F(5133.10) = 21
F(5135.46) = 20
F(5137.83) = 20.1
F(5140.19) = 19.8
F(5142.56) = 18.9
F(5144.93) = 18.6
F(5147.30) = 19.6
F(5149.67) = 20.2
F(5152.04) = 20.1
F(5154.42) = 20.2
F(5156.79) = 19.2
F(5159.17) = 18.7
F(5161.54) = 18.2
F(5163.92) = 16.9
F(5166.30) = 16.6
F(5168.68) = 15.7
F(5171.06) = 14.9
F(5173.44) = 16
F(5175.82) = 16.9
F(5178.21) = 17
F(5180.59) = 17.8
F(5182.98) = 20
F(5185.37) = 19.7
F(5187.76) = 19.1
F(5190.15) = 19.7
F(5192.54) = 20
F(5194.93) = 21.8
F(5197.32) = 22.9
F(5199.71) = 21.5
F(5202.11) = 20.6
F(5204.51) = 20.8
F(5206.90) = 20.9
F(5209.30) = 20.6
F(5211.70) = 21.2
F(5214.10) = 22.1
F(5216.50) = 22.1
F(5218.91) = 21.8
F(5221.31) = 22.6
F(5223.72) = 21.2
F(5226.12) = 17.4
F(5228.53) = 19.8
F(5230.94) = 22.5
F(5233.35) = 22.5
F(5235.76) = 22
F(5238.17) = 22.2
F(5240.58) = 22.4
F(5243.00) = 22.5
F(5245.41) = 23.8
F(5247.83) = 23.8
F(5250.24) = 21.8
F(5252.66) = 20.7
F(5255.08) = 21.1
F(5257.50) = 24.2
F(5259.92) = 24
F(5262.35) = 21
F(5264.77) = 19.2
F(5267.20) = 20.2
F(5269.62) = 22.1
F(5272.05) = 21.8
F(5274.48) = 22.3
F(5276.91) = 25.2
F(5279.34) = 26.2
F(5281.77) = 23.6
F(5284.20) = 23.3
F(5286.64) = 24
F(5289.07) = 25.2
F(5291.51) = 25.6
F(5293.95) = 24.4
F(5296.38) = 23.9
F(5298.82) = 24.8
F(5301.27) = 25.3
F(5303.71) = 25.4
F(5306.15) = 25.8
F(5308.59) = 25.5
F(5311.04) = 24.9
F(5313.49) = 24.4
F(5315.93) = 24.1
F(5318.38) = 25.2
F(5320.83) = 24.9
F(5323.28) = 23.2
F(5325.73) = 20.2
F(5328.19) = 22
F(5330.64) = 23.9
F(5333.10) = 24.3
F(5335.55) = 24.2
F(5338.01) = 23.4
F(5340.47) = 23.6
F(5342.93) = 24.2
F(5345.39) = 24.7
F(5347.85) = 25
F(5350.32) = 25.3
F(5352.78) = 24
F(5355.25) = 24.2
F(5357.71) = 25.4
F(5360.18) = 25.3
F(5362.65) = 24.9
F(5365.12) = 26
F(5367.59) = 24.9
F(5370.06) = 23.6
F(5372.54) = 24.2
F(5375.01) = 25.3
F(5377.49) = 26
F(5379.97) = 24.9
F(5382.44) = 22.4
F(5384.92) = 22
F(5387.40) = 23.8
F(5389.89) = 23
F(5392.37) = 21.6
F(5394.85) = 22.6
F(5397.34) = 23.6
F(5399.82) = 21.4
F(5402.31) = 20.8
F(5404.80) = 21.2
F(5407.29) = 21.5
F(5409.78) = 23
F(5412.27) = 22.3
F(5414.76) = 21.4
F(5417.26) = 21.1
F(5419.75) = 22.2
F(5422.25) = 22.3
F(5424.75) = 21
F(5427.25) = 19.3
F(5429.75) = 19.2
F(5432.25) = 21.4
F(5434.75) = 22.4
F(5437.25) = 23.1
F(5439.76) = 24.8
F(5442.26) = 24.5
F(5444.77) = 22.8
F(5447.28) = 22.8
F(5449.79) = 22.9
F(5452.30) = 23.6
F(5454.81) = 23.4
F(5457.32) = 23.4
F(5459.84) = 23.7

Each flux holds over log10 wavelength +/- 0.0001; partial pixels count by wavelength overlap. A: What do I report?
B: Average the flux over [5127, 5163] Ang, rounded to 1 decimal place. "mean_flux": 19.6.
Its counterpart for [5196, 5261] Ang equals 21.8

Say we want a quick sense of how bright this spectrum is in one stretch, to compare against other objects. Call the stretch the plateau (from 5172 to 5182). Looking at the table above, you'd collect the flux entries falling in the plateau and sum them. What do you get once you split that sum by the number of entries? 16.9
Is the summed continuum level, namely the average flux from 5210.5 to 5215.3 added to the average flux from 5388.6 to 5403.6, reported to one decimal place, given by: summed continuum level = 43.8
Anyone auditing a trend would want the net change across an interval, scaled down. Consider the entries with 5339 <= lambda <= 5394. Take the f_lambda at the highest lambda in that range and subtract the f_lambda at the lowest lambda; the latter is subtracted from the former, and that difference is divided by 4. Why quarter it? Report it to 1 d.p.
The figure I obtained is -0.5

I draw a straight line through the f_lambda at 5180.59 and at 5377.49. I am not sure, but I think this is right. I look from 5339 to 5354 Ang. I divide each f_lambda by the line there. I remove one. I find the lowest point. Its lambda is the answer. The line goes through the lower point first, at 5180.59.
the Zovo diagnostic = 5352.78 Ang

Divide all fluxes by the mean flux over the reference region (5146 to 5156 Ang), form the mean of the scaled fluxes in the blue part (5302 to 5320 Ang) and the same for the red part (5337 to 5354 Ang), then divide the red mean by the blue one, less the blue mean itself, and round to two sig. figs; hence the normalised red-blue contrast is -0.28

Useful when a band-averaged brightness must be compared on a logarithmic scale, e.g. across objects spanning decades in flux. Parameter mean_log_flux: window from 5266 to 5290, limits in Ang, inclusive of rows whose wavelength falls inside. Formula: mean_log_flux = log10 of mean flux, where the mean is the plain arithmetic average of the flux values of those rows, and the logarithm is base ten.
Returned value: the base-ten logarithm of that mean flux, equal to 1.37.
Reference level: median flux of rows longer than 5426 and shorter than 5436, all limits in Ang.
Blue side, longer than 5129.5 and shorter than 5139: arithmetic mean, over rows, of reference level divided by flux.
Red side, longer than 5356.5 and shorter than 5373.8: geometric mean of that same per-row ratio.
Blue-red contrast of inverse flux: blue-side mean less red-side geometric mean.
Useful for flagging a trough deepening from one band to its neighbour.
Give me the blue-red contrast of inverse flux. 0.18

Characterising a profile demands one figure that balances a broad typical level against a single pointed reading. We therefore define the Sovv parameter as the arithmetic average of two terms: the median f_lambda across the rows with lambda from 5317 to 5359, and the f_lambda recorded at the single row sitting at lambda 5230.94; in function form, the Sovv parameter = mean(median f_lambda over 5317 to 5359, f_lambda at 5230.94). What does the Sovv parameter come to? 23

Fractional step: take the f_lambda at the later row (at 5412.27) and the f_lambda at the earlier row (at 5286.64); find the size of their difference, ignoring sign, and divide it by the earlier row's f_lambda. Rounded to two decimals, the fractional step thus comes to 0.07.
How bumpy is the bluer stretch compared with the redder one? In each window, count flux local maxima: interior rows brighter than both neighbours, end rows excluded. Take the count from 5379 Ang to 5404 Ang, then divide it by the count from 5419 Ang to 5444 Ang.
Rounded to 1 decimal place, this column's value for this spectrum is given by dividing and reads 1.0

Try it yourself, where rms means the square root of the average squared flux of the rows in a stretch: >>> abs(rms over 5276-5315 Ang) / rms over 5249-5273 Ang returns 1.15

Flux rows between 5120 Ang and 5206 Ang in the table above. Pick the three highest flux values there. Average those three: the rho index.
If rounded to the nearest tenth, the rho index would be 22.6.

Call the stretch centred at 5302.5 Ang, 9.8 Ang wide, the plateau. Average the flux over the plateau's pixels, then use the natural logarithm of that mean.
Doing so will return 3.23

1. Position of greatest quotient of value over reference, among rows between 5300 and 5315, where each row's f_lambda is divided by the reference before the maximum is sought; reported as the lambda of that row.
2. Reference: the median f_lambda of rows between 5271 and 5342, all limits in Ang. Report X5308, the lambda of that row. 5306.15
